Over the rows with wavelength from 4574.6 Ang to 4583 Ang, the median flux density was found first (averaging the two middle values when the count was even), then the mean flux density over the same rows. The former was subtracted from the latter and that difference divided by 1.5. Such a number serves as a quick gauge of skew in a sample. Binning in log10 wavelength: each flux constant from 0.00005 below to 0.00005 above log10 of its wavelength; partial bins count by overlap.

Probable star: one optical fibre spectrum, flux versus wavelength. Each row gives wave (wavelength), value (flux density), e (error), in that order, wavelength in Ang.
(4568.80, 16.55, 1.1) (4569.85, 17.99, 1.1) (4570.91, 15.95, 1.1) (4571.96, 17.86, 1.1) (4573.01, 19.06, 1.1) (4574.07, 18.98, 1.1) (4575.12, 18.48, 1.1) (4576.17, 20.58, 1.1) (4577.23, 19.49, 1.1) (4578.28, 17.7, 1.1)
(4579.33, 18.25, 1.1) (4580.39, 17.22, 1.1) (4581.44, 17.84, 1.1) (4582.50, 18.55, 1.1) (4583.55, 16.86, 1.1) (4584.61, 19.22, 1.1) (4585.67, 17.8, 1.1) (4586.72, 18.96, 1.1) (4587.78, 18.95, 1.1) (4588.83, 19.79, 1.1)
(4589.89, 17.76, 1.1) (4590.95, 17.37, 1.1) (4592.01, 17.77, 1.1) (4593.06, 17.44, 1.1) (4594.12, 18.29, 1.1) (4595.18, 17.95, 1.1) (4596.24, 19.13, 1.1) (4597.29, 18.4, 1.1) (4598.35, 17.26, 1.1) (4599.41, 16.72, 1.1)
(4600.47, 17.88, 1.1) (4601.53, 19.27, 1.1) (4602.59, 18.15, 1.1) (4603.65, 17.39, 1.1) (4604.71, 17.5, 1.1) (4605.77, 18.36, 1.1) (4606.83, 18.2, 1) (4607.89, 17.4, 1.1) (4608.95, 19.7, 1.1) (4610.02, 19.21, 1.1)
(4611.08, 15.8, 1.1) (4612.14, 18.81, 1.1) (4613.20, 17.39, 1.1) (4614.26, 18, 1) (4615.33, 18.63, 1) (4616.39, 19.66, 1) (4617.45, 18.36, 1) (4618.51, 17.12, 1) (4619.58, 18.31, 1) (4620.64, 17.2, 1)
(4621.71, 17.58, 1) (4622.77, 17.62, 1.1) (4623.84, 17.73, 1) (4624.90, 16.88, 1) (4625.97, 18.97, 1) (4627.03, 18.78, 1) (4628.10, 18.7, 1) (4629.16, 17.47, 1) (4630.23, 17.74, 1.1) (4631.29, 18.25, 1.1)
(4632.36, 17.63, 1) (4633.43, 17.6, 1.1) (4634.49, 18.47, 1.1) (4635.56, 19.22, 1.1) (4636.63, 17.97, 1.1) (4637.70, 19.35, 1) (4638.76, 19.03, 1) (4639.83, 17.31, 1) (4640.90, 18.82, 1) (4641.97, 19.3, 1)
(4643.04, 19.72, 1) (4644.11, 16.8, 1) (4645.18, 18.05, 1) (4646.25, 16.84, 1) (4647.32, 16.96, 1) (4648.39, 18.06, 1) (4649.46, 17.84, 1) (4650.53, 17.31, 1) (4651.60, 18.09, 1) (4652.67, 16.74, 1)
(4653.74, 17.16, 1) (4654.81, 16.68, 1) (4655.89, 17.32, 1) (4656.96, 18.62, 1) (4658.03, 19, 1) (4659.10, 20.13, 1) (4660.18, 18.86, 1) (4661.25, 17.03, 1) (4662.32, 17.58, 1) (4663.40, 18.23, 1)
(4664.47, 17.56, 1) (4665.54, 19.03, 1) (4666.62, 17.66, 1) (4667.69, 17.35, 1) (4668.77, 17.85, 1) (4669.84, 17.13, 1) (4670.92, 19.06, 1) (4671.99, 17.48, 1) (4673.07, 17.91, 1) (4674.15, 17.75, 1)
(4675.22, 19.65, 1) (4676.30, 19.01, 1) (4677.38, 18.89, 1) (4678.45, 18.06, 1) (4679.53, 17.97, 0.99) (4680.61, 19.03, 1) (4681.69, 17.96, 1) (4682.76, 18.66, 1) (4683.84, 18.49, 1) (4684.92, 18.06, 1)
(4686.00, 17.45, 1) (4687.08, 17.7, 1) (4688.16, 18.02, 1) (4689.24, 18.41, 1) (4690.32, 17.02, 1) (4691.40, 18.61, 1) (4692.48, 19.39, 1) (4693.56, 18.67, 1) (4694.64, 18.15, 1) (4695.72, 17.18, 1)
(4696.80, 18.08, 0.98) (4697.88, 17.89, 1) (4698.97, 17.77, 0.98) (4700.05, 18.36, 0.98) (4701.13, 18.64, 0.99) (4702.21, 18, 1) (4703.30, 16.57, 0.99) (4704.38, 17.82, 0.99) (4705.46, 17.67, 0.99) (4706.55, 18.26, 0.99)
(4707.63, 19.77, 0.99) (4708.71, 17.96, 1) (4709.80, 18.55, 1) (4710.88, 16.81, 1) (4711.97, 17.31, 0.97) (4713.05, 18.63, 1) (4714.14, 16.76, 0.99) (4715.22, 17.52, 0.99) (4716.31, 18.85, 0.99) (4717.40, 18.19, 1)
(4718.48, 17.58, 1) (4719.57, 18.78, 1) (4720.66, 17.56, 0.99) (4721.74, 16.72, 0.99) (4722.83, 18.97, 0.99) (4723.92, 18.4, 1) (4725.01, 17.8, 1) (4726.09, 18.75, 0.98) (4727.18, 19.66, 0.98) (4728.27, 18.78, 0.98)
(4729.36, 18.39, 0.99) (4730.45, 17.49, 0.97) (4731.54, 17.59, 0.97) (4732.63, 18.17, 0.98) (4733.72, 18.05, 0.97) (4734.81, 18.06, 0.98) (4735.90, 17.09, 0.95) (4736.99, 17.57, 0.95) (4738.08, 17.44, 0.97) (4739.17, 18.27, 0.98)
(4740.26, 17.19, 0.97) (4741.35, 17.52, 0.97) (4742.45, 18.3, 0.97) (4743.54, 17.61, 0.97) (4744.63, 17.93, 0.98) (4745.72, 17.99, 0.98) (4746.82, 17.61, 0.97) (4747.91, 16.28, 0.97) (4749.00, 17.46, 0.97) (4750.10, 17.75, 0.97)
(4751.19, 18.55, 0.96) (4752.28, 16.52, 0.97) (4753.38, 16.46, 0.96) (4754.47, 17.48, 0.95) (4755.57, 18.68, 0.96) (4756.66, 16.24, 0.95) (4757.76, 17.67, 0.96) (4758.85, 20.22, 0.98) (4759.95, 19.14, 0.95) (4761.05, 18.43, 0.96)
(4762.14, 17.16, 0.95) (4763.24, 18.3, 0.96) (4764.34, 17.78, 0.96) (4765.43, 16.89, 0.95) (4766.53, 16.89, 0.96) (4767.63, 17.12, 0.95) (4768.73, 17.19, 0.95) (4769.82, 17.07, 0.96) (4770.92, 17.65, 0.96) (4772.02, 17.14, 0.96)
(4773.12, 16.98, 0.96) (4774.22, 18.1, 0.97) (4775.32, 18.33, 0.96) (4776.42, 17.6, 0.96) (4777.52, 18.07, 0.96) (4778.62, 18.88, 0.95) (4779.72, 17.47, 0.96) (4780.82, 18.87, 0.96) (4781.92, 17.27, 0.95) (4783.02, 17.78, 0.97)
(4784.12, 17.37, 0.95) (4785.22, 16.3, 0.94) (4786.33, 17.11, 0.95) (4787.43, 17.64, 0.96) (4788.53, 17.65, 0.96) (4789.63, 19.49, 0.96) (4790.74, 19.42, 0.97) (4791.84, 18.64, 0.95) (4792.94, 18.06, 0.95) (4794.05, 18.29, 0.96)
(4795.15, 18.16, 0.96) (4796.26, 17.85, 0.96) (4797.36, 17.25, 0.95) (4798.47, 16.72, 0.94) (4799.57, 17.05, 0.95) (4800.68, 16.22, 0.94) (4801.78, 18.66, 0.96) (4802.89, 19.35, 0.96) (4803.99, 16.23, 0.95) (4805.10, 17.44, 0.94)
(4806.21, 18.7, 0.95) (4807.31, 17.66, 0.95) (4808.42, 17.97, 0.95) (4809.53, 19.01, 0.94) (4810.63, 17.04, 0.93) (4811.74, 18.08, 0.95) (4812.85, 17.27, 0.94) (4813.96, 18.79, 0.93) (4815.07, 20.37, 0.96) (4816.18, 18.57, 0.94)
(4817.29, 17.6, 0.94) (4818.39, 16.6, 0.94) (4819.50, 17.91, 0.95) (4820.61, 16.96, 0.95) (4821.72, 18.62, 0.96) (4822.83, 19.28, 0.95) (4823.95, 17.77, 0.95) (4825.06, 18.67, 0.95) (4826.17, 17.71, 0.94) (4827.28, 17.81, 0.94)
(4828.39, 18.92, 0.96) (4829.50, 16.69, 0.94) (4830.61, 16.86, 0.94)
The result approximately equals 0.10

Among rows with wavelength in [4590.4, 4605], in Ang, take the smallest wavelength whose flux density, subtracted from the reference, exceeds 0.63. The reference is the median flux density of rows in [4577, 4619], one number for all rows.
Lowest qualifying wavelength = 4590.95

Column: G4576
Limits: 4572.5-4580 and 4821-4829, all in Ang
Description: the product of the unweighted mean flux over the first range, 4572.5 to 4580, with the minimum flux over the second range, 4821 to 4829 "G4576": 335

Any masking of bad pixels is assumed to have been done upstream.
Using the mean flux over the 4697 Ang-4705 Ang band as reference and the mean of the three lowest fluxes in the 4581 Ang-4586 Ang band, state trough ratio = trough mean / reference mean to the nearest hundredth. 0.98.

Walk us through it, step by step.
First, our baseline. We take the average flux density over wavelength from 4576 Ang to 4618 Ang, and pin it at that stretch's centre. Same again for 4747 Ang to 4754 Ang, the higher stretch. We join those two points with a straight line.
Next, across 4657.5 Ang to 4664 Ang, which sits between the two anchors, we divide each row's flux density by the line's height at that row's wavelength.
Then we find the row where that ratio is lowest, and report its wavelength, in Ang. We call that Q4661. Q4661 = 4661.25 Ang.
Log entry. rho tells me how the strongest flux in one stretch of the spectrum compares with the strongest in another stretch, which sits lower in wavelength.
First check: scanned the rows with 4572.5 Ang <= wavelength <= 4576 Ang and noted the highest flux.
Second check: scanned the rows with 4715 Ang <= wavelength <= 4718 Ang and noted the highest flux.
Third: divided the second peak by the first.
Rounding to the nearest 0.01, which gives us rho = 0.99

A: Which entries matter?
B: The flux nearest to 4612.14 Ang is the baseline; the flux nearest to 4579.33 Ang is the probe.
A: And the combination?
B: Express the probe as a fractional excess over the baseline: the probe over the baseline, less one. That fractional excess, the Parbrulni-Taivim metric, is -0.03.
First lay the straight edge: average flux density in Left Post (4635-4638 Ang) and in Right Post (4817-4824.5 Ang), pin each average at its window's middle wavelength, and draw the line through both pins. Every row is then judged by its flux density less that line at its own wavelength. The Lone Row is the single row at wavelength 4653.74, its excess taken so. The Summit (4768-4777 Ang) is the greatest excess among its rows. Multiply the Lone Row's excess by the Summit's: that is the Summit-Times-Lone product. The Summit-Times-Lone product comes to -0.4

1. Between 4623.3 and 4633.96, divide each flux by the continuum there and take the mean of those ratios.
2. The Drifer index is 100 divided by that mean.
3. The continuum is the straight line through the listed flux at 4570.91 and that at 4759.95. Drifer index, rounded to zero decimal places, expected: 94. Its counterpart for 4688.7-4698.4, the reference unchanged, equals 99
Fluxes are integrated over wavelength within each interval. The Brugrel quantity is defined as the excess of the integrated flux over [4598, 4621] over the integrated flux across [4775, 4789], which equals 167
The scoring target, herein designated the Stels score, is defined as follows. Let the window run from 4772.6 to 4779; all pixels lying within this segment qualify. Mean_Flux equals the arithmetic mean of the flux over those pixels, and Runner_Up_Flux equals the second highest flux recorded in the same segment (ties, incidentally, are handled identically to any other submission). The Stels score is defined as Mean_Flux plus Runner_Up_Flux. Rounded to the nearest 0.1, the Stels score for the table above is 36.3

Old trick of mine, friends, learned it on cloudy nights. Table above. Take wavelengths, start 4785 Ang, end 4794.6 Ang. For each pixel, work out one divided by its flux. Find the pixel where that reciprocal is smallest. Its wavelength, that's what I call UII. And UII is 4789.63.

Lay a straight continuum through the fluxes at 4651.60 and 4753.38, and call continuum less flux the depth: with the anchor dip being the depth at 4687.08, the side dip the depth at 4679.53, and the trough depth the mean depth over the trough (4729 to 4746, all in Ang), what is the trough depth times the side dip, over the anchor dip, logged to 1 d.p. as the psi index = -2.0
